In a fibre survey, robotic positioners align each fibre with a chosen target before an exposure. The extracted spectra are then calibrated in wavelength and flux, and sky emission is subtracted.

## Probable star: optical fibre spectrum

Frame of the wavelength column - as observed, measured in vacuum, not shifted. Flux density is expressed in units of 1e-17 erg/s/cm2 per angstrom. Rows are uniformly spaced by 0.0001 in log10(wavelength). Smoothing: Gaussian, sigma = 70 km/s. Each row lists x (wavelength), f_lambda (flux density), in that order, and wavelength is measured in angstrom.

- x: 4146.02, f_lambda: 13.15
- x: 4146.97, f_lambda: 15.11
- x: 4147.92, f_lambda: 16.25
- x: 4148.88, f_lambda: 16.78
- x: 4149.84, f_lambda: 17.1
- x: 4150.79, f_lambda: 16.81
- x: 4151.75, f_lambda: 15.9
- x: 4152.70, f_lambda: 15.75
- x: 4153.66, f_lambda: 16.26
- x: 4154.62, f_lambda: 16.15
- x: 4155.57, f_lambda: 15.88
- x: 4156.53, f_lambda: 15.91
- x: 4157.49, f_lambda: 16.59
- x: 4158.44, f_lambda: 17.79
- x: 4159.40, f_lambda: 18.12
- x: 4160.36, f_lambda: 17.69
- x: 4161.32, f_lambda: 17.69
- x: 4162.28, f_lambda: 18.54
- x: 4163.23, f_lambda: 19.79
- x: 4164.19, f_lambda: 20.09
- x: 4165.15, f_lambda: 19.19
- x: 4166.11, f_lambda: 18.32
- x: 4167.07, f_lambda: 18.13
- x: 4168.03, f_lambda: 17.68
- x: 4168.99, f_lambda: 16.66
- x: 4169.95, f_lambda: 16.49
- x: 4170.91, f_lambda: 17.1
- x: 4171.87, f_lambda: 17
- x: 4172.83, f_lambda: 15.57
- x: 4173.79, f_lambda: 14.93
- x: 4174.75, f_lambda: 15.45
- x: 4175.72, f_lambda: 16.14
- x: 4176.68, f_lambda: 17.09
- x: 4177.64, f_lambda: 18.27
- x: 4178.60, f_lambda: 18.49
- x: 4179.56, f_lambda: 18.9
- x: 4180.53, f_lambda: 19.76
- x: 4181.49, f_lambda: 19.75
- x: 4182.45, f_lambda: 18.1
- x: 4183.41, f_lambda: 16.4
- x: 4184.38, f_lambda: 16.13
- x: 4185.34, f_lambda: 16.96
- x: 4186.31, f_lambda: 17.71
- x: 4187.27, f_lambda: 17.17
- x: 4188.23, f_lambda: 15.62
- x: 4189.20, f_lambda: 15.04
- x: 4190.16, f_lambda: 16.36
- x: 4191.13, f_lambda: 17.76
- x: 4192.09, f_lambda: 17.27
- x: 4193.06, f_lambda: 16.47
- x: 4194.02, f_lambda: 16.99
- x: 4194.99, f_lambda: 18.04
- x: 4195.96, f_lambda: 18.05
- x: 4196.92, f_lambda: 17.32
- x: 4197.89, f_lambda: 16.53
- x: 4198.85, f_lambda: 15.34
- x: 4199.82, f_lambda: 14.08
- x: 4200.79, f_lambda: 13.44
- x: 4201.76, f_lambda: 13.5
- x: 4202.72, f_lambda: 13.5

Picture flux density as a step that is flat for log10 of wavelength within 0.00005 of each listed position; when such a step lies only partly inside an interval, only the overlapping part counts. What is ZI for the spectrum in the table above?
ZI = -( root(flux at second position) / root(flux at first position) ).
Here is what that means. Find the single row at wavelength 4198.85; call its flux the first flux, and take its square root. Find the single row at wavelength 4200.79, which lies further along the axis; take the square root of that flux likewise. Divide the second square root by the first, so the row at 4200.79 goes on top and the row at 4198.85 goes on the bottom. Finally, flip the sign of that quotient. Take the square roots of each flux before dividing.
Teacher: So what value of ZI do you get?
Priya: -0.94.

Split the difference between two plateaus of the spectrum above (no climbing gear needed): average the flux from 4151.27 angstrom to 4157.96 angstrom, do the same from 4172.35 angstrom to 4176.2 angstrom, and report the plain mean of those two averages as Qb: 15.8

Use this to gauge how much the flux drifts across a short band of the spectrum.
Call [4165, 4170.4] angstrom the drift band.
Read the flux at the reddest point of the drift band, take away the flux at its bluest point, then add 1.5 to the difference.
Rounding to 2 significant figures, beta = -1.2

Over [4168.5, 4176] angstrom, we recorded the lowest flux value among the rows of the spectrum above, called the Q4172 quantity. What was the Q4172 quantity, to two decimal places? 14.93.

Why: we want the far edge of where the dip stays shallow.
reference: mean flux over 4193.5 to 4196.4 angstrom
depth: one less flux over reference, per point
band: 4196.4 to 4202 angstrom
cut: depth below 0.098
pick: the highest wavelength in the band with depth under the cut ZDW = 4197.89 angstrom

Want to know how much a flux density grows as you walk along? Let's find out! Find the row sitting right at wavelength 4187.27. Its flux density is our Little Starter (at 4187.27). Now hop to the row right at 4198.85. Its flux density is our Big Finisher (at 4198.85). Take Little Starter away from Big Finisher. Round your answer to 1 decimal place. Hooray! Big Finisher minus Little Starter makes -1.8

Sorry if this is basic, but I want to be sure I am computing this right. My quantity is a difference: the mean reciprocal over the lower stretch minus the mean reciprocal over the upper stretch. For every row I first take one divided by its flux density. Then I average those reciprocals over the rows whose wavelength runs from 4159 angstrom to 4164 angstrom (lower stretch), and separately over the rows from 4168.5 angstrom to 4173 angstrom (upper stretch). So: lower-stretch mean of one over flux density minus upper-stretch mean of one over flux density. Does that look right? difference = -0.006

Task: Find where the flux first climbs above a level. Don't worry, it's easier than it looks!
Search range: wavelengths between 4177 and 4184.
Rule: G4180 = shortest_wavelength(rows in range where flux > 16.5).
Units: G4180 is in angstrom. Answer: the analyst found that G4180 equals 4177.64 angstrom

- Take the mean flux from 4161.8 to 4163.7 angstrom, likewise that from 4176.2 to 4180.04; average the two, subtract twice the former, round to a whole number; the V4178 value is -20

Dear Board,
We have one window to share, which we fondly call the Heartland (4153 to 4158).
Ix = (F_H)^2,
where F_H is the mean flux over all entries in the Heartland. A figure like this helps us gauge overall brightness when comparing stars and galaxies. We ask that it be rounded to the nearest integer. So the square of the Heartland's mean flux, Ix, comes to 261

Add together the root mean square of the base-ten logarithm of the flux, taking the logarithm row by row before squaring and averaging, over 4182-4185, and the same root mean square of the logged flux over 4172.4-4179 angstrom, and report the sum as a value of 2.45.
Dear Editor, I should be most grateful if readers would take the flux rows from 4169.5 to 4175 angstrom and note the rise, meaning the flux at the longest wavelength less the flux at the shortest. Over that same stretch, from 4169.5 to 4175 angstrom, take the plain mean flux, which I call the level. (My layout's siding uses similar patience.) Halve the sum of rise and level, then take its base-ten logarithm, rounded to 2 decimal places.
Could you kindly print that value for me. 0.88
